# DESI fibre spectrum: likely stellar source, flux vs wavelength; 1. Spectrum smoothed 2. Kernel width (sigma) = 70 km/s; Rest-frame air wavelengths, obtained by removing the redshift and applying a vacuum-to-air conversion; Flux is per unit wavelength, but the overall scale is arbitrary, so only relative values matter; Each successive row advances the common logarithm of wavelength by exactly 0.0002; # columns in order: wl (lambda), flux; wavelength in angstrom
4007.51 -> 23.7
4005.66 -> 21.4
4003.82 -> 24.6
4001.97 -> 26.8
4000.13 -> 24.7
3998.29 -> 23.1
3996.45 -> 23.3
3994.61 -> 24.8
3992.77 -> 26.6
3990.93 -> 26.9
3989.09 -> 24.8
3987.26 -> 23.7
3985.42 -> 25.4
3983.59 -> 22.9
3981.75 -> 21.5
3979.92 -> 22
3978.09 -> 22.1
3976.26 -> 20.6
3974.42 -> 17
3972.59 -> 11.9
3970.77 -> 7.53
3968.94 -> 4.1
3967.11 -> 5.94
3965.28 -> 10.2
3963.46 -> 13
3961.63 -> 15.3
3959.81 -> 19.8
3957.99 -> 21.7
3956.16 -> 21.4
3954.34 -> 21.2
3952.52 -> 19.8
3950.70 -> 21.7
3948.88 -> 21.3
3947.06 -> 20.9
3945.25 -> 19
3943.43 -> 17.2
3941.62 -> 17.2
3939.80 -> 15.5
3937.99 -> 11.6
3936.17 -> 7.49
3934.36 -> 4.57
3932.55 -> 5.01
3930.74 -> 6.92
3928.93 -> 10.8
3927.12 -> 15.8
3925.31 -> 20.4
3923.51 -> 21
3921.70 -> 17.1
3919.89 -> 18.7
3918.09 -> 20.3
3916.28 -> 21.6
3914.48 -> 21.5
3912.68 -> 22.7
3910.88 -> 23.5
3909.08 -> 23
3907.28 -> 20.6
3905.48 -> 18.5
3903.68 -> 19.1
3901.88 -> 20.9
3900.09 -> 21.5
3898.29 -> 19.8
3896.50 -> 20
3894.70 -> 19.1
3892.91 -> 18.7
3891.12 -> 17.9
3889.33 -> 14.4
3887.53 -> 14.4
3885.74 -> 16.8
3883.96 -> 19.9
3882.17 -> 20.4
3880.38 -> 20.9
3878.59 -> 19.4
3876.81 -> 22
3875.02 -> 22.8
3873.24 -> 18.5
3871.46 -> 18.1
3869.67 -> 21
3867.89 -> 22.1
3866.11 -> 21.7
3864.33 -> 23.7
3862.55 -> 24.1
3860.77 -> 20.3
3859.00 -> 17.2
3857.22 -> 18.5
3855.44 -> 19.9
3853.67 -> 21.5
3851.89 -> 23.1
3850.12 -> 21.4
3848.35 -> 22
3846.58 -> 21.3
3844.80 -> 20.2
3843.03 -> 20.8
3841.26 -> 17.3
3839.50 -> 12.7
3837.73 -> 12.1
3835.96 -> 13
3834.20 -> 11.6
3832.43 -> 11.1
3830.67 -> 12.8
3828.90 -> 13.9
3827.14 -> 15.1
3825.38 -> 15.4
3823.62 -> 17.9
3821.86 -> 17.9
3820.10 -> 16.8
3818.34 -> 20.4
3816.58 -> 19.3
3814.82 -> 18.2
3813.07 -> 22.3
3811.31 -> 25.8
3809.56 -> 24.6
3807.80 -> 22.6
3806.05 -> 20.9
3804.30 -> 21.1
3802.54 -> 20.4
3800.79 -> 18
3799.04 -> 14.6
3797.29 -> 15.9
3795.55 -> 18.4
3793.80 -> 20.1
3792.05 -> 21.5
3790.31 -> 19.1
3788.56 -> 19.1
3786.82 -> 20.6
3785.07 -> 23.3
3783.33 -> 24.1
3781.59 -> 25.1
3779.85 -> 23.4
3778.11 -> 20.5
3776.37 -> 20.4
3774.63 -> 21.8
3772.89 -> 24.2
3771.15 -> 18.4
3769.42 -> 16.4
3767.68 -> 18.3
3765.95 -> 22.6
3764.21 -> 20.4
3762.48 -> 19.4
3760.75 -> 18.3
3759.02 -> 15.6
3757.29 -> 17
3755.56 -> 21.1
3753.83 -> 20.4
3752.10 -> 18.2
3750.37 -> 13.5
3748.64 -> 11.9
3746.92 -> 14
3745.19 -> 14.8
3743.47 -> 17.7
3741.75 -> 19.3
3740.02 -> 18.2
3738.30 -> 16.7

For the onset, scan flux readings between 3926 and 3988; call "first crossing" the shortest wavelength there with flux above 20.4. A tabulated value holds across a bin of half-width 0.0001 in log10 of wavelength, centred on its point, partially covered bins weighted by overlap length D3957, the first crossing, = 3947.06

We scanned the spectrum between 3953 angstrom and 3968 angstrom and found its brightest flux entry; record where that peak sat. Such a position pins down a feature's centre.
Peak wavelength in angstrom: 3957.99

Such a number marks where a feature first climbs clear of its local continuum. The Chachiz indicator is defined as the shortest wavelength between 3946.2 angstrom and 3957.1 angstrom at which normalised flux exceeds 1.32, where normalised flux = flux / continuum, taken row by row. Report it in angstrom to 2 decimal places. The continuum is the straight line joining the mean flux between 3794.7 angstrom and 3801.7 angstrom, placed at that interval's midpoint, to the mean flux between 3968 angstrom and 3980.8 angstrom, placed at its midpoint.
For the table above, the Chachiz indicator 3947.06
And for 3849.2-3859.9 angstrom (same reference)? 3851.89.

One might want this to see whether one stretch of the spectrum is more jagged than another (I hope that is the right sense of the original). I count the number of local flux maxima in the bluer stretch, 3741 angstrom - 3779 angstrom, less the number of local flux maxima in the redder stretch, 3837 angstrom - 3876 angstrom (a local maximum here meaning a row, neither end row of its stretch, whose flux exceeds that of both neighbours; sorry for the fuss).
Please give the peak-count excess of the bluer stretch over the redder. -2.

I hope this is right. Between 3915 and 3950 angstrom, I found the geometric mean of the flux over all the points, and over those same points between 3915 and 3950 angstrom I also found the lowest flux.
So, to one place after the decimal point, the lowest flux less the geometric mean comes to -9.4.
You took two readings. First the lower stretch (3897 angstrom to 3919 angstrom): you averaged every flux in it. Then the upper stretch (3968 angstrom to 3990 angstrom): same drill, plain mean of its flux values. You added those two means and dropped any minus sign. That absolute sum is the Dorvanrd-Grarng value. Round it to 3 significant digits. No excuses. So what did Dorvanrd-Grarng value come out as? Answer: 39.7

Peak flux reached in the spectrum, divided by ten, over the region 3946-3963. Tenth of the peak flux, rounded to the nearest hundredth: 2.17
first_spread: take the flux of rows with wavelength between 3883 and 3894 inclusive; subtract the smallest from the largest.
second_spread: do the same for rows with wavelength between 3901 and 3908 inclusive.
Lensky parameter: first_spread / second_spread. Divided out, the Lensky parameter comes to 2.3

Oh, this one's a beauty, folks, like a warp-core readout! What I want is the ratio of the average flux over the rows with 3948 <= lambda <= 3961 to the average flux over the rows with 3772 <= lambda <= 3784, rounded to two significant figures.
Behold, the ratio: 0.92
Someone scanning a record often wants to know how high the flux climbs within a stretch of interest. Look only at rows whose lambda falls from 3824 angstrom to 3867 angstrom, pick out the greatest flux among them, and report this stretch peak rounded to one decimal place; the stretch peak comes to 24.1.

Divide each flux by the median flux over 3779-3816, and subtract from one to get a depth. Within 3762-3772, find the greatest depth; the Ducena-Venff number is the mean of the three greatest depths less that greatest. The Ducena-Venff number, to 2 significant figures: -0.062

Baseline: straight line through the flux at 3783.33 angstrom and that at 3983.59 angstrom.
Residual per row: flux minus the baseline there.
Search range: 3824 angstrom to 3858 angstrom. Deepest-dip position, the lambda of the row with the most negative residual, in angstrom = 3832.43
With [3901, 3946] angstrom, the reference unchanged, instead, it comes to 3934.36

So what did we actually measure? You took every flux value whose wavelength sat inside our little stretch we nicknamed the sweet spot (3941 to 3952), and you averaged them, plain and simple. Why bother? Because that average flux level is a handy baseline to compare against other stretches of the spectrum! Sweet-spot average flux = 19.6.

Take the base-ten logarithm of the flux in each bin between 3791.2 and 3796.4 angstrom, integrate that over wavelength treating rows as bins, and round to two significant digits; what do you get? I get 6.8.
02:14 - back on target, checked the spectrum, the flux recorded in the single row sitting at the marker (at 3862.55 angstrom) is 24.1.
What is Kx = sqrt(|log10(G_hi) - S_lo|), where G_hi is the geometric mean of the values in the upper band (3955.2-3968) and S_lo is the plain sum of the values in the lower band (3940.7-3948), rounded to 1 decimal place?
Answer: 8.6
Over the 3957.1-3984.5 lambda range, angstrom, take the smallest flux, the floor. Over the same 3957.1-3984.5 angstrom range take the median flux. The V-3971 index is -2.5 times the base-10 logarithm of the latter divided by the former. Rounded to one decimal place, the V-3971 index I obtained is -1.5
